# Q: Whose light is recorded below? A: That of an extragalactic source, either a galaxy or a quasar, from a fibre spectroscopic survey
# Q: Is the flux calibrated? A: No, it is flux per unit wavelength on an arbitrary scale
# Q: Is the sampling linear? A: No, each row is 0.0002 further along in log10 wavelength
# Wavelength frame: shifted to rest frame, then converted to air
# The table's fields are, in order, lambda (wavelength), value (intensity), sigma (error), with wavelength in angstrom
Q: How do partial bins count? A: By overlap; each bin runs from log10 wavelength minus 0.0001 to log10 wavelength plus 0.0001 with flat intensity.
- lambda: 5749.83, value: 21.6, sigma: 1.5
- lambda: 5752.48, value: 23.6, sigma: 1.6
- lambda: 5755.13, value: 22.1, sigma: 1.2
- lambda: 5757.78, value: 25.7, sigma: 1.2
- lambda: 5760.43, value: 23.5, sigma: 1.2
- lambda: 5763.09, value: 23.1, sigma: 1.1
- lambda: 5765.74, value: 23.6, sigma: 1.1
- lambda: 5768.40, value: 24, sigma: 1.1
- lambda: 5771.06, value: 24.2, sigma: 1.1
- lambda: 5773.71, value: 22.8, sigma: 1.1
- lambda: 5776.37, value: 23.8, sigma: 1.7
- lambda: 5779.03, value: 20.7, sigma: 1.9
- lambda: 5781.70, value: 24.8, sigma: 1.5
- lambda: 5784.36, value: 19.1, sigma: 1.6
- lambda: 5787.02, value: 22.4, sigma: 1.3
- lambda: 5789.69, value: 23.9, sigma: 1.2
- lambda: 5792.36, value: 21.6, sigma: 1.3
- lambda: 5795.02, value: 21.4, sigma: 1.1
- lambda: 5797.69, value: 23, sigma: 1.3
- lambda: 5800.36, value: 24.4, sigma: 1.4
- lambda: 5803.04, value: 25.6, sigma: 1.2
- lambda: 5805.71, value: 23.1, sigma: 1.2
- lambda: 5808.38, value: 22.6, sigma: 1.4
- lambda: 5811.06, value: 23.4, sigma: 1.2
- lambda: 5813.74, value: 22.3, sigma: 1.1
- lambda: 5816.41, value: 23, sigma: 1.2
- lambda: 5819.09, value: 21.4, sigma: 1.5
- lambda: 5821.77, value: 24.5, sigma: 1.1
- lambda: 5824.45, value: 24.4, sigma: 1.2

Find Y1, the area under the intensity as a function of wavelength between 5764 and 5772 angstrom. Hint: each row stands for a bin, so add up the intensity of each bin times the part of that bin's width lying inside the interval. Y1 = 191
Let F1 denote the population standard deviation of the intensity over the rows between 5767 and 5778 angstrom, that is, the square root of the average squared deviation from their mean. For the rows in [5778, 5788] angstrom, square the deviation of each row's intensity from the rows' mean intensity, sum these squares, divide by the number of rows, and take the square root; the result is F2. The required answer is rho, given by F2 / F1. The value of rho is 3.9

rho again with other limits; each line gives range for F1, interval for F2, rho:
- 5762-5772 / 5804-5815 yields 1.0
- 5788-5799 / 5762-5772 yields 0.4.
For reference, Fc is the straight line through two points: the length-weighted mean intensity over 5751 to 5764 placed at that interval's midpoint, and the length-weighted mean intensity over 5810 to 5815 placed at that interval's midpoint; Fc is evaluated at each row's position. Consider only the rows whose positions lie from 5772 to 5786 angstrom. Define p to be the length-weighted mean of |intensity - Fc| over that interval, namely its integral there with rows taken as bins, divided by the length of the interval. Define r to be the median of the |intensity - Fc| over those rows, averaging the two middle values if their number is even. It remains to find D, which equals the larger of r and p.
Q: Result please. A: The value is 1.80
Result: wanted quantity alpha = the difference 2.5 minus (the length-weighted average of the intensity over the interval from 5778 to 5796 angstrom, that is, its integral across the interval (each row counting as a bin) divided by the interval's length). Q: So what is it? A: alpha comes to -19.5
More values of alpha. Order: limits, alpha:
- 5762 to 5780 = -20.7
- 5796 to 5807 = -21.4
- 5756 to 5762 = -21.8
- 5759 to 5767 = -20.9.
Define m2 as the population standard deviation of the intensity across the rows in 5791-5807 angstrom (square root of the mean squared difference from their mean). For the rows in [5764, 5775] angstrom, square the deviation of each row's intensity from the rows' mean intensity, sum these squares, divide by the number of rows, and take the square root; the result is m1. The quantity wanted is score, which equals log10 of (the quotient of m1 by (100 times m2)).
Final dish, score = -2.4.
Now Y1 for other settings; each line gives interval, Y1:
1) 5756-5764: 192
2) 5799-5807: 195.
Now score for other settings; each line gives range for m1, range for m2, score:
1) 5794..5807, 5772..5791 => -2.1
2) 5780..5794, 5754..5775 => -1.7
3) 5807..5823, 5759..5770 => -1.5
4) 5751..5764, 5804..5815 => -1.6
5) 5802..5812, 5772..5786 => -2.3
